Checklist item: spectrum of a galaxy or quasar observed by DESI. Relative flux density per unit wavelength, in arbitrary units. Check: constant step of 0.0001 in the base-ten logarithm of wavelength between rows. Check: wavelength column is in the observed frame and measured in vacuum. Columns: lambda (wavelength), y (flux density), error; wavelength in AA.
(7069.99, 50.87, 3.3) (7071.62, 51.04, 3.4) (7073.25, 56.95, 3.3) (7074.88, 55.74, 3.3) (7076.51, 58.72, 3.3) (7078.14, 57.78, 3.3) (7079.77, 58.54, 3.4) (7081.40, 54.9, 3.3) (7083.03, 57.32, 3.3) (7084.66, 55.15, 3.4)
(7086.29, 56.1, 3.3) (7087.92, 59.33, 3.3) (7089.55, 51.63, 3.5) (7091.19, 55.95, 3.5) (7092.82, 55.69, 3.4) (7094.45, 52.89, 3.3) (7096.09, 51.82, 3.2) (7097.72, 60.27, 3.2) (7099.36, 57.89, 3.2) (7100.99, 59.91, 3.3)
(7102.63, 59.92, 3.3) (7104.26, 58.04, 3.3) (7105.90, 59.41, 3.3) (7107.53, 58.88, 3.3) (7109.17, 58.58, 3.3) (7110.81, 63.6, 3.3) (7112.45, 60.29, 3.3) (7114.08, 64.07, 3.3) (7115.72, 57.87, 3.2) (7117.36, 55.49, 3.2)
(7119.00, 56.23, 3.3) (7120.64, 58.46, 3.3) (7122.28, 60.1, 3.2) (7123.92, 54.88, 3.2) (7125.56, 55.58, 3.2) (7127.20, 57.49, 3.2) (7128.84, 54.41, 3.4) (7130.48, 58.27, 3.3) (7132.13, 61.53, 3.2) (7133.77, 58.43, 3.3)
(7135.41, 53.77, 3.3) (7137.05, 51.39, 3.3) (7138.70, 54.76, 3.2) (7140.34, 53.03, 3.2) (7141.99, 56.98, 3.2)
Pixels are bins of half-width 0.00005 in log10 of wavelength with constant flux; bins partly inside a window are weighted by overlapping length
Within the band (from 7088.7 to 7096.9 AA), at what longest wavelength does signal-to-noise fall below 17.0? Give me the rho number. 7096.09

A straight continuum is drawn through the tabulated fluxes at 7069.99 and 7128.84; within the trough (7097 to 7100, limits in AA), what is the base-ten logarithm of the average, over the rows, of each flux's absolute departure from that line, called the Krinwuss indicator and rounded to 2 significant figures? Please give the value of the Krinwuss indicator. 0.81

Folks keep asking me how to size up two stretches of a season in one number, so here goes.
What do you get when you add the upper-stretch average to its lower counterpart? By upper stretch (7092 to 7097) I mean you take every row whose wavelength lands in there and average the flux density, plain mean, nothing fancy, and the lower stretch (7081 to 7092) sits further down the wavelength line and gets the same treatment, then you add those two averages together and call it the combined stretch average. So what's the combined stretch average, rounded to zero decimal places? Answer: 109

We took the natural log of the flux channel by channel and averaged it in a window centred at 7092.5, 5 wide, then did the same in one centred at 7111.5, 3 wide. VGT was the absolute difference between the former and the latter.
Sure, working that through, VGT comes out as 0.12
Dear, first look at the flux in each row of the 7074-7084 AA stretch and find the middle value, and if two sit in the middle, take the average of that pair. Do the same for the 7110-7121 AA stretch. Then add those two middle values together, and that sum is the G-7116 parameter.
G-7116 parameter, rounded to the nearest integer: 116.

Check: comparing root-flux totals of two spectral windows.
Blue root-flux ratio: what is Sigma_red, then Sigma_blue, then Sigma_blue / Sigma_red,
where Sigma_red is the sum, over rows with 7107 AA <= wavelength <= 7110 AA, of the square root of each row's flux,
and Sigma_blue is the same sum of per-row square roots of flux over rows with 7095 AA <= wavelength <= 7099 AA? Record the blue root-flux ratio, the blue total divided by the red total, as 0.98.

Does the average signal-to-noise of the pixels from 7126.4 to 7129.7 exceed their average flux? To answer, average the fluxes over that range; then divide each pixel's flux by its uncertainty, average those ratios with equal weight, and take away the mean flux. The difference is -39.0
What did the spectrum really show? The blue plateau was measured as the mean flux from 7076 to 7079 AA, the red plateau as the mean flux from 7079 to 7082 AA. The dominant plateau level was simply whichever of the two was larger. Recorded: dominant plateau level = 58.2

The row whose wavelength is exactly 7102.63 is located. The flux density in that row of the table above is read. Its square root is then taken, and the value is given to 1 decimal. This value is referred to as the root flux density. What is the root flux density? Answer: 7.7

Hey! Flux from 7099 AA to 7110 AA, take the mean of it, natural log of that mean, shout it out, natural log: 4.08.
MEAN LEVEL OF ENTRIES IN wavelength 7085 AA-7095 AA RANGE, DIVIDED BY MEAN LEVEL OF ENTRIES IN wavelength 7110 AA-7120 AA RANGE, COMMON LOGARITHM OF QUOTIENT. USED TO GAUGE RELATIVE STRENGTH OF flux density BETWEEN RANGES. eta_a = -0.03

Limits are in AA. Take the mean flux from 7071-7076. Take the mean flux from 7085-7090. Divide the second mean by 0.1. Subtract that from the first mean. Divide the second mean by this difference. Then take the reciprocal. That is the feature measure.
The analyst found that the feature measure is -9.02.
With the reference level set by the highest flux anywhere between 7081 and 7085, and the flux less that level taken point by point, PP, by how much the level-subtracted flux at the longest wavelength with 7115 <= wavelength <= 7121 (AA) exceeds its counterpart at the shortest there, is 1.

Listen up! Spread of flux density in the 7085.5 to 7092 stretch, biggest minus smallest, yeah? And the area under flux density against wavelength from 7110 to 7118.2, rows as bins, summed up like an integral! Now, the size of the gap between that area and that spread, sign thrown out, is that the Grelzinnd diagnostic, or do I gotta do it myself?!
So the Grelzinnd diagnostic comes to 486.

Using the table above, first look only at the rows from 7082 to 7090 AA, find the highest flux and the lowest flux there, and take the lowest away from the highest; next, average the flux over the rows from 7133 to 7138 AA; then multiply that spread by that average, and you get 420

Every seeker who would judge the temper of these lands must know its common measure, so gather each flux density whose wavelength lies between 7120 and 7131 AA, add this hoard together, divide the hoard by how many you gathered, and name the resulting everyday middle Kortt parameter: 57.0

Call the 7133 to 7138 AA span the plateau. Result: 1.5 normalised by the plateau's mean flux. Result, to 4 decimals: 0.0275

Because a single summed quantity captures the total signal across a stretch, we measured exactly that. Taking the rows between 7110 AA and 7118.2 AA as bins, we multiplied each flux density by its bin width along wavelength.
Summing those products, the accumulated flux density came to 494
